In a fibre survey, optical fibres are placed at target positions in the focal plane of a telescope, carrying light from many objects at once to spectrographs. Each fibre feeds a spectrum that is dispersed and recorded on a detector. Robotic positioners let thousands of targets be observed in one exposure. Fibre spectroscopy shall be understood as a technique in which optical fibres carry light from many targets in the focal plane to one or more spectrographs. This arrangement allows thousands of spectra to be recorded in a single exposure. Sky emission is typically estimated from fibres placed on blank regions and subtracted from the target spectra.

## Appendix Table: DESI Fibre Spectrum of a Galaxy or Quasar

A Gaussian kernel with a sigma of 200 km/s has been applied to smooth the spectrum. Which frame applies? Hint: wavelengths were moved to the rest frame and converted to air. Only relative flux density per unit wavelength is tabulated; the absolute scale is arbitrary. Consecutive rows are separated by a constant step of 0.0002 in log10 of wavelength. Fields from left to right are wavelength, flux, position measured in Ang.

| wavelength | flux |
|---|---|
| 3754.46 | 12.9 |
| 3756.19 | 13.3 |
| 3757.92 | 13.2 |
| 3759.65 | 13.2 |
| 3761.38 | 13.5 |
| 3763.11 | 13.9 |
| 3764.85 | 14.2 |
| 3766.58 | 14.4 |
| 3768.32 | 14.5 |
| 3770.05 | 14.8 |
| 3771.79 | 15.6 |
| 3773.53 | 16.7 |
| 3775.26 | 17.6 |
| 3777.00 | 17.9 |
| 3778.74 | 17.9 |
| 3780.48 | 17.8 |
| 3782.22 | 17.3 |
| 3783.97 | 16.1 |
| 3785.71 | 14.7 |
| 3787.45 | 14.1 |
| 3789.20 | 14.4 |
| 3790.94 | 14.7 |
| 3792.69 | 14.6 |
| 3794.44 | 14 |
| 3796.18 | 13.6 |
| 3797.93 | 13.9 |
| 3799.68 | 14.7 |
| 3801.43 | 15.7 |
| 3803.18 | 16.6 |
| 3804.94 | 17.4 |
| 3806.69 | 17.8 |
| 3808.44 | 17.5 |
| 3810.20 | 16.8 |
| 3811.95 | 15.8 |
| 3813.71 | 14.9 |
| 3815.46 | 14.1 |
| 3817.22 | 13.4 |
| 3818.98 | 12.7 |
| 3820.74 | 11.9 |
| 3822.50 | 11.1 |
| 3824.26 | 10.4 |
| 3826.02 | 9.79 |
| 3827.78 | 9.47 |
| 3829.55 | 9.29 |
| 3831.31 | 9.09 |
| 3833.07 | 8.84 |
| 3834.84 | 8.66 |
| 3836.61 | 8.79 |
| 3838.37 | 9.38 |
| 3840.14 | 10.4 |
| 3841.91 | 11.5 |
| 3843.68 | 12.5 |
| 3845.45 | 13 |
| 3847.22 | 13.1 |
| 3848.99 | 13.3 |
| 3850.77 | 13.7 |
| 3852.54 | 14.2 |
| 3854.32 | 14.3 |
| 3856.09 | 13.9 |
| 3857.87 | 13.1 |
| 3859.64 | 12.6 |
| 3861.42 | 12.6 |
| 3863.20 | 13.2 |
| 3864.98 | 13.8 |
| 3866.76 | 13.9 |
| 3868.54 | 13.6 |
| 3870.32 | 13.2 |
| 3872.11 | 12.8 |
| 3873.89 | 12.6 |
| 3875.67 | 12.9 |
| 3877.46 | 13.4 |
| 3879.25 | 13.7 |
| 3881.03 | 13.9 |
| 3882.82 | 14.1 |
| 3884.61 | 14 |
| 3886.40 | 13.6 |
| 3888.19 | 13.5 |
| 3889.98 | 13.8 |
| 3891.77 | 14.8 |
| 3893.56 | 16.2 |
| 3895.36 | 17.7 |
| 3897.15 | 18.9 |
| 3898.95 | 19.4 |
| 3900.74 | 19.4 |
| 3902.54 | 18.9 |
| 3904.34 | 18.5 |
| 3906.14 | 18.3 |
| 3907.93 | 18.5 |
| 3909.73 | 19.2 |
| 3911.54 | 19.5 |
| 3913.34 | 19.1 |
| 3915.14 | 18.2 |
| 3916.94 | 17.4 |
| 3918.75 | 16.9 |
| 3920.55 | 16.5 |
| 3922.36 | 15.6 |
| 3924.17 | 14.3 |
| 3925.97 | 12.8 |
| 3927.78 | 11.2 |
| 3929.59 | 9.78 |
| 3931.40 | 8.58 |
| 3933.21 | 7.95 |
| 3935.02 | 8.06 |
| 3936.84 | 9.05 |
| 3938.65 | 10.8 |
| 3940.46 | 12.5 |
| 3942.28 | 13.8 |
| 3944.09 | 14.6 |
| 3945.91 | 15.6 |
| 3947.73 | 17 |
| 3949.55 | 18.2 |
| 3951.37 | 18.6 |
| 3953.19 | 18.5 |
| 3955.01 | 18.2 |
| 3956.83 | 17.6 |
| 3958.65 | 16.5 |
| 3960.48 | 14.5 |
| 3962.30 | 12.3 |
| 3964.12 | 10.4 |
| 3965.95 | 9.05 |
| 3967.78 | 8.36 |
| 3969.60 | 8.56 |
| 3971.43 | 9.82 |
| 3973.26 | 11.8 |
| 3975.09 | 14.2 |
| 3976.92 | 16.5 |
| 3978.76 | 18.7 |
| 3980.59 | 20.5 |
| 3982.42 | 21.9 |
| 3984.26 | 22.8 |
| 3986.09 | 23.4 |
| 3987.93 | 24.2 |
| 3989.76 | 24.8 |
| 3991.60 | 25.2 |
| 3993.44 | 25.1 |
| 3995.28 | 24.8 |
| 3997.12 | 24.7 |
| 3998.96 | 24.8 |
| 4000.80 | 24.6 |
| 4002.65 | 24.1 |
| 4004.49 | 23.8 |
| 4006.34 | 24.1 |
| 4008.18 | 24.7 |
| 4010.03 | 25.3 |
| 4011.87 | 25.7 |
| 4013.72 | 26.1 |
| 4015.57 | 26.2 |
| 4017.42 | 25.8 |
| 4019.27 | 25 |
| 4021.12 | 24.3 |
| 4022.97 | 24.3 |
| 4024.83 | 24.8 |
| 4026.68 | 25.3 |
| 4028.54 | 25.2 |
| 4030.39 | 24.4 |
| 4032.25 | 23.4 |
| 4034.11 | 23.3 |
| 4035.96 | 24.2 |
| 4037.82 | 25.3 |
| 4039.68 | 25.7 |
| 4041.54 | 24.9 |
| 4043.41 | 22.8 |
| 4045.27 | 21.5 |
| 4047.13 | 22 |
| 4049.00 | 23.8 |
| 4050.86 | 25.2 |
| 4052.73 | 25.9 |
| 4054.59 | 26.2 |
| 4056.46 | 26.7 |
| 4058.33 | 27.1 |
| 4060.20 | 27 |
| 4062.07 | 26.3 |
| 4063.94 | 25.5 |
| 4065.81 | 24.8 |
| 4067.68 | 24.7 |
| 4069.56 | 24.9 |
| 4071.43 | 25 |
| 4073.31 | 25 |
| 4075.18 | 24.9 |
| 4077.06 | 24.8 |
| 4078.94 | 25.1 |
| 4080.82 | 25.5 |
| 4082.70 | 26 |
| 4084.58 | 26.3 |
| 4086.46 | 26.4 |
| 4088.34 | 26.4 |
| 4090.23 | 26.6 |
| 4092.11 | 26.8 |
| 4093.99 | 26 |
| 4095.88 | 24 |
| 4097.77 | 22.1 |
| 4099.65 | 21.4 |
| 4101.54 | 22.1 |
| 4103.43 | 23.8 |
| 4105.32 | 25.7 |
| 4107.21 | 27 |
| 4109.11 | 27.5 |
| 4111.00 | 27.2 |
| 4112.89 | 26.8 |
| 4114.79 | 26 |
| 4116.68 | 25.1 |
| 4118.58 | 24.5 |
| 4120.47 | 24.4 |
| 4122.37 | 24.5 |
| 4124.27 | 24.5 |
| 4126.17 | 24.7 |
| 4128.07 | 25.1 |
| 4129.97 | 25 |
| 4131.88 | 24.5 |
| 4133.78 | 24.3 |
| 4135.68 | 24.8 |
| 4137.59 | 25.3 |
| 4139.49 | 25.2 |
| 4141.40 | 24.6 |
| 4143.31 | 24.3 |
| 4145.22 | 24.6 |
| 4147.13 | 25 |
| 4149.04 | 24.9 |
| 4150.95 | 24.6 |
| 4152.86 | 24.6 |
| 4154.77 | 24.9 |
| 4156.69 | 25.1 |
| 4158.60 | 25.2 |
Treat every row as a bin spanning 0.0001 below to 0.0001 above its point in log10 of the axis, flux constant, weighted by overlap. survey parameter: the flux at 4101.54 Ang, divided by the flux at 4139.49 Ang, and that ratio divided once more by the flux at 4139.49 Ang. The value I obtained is 0.035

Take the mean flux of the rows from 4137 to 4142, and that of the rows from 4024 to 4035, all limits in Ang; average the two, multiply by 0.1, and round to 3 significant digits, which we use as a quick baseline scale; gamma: 2.47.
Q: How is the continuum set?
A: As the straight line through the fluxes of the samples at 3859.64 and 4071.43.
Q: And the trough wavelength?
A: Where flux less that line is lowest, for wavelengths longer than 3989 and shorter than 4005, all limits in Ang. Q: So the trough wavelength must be 4004.49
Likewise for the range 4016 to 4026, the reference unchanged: 4022.97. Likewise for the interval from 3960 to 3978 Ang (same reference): 3967.78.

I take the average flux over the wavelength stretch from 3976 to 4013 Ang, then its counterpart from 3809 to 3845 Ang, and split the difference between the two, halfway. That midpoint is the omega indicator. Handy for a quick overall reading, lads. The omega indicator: 17.5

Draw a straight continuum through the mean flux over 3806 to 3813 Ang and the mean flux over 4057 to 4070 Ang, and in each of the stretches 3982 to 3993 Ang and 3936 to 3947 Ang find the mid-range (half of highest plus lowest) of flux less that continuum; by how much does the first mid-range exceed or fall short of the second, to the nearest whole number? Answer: 10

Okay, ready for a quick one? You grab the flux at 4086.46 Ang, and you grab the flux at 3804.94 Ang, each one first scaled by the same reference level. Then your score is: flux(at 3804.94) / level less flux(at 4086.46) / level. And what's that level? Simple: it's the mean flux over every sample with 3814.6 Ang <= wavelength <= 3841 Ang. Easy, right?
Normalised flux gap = -0.86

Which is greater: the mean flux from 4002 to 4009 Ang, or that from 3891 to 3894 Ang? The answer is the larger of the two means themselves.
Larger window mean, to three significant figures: 24.2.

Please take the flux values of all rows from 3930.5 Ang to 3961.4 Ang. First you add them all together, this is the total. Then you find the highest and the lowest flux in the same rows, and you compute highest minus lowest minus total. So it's -229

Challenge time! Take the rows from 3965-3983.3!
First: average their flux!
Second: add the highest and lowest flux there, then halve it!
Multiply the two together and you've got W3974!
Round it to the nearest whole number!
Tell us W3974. 211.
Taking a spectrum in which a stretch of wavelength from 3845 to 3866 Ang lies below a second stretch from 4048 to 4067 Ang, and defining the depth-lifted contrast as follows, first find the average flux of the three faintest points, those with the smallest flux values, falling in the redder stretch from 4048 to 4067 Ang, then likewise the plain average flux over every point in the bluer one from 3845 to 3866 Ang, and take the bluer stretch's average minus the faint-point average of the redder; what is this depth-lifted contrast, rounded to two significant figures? -11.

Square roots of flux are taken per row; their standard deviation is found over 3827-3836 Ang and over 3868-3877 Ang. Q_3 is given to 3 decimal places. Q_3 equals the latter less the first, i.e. -0.001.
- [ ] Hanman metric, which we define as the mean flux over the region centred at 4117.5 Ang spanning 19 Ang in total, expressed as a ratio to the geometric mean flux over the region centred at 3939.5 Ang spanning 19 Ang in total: 2.2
